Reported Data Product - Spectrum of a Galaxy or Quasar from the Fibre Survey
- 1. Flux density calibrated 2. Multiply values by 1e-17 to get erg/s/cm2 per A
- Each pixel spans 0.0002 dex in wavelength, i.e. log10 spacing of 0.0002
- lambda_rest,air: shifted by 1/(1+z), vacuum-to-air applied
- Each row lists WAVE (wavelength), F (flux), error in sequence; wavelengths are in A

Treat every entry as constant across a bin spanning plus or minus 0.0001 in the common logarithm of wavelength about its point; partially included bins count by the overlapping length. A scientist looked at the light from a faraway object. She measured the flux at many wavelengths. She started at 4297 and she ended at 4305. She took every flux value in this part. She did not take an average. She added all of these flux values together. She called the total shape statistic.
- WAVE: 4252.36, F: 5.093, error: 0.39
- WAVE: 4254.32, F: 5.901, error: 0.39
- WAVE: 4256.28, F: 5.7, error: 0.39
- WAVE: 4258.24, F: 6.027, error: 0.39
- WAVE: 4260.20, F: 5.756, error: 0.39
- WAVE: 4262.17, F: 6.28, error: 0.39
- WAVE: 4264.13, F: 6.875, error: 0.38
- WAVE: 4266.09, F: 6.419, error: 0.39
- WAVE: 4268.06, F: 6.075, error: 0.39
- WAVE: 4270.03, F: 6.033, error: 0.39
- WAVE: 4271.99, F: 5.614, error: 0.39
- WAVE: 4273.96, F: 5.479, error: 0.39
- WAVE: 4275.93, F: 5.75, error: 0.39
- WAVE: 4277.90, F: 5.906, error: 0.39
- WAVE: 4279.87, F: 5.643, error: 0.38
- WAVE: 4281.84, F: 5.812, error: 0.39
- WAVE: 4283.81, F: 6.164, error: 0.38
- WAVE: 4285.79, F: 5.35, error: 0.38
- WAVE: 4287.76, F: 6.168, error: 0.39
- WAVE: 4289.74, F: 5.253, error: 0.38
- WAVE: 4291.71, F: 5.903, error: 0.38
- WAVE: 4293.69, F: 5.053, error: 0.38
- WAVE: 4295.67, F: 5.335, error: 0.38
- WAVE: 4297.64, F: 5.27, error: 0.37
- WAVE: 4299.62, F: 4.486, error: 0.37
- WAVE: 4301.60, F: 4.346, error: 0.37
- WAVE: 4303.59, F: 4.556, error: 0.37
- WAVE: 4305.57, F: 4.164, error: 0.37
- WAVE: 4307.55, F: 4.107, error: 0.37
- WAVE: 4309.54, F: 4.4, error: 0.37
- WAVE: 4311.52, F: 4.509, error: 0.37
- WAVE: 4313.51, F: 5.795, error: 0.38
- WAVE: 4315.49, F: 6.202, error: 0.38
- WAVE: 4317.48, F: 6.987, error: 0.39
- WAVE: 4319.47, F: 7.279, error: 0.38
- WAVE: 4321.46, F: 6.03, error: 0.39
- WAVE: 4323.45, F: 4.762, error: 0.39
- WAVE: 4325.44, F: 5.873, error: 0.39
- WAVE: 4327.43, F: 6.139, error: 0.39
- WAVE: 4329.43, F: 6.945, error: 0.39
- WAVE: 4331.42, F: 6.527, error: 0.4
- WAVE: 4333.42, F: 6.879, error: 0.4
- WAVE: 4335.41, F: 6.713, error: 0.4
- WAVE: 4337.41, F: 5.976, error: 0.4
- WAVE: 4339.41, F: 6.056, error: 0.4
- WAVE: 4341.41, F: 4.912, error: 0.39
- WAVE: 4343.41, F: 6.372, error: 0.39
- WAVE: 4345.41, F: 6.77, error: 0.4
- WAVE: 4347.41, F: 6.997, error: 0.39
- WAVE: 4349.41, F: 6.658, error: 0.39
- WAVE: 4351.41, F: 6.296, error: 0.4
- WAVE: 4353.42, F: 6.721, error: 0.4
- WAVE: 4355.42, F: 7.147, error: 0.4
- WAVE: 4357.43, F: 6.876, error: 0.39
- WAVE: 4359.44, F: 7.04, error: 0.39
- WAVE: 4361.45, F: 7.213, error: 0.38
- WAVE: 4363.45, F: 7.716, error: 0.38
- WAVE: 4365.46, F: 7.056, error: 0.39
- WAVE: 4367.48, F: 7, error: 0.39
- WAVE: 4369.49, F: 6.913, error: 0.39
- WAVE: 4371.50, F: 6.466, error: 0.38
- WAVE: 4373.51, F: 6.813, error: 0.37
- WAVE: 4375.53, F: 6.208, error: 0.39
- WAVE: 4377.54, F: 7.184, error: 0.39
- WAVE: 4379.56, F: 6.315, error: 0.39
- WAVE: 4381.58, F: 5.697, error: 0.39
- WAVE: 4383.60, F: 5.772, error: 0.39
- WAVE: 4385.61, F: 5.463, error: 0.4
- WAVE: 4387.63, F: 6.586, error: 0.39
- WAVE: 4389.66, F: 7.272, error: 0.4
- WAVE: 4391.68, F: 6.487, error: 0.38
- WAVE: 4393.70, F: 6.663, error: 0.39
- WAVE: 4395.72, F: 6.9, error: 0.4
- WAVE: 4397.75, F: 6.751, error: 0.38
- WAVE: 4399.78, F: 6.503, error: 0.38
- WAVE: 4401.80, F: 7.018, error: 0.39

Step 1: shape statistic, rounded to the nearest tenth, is 18.7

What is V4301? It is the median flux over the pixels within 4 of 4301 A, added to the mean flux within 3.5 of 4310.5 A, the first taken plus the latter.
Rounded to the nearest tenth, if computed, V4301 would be 9.2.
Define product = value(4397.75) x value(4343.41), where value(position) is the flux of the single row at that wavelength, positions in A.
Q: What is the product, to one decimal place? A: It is 43.0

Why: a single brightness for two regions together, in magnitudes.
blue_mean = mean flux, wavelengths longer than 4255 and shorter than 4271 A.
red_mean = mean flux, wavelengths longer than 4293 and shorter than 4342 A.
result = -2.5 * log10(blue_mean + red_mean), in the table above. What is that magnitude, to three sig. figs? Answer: -2.67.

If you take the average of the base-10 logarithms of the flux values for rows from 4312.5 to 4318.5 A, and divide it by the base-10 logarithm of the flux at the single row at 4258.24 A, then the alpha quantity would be 1.03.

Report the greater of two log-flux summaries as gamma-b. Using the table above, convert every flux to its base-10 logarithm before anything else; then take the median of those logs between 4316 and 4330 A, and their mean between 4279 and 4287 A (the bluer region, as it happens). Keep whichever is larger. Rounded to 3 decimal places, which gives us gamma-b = 0.788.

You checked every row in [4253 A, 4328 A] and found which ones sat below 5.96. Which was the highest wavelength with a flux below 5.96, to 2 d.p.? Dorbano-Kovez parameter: 4325.44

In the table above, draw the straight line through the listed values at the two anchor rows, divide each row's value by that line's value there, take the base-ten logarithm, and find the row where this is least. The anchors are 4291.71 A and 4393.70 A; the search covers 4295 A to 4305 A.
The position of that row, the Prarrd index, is 4301.60 A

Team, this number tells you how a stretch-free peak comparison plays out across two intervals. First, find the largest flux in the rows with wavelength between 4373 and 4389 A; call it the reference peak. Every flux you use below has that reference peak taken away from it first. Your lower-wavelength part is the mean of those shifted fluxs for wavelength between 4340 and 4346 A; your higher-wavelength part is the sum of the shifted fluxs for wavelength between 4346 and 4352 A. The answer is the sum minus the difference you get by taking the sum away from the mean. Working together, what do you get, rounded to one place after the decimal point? -2.0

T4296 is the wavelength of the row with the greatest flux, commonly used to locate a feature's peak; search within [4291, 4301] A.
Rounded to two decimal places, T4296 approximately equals 4291.71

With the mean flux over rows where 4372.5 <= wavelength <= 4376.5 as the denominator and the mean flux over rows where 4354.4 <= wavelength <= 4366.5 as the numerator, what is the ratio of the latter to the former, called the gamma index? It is 1.10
